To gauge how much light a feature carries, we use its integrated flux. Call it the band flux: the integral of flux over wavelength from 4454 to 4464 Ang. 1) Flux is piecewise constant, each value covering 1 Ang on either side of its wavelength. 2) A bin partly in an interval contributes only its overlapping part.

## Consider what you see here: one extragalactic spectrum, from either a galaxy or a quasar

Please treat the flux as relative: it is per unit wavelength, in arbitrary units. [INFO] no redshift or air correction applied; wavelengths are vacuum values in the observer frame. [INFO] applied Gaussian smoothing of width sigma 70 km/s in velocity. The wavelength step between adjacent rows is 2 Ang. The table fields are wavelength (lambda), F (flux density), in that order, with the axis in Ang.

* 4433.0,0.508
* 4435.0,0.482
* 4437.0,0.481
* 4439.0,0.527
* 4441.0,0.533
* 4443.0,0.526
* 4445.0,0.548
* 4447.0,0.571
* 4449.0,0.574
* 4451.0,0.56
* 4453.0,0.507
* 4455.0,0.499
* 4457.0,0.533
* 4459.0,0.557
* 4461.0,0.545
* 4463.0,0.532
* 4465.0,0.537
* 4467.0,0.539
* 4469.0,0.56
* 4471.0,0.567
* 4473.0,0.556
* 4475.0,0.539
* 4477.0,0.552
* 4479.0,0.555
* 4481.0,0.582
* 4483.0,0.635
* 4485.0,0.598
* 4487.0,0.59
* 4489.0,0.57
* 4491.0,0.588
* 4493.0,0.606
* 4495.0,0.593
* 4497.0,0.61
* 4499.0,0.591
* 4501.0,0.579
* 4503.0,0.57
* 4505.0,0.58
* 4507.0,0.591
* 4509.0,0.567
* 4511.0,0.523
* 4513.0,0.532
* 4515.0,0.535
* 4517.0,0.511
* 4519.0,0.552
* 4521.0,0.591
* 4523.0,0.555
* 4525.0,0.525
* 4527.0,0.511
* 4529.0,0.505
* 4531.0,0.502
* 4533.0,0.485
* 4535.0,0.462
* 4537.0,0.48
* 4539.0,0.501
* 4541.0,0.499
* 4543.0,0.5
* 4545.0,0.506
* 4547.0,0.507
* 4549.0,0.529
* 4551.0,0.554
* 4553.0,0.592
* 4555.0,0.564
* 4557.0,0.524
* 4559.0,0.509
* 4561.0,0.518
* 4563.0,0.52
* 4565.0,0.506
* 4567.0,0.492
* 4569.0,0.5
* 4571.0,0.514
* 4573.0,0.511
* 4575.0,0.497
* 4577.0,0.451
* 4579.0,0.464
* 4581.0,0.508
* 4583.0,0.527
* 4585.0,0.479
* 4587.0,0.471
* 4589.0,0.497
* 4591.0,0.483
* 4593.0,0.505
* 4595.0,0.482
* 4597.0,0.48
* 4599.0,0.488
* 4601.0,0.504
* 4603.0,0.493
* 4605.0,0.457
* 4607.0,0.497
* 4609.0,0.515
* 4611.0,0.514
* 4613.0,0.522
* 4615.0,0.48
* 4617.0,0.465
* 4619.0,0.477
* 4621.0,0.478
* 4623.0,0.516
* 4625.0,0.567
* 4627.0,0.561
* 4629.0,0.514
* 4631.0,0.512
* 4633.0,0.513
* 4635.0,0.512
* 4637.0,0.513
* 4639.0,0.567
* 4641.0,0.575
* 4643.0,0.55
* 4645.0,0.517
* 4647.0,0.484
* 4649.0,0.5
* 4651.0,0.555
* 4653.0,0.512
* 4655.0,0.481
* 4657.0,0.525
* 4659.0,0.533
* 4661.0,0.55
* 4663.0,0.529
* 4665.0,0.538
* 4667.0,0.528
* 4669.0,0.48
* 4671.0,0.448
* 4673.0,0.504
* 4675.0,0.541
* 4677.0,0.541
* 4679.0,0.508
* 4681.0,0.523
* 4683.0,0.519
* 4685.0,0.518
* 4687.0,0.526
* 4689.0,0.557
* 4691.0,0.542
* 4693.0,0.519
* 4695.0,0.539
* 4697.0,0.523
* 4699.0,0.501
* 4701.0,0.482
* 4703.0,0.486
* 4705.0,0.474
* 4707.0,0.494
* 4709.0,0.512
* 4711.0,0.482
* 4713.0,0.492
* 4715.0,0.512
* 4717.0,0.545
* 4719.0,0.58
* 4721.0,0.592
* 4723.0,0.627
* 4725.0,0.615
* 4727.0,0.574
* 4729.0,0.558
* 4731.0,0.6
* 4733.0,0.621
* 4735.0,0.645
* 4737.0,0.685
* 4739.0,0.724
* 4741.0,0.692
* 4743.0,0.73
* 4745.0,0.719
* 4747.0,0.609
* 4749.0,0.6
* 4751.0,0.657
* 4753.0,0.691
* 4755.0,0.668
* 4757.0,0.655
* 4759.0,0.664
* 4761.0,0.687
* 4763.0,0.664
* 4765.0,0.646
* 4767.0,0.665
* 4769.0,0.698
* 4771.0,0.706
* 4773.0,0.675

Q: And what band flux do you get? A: 5.3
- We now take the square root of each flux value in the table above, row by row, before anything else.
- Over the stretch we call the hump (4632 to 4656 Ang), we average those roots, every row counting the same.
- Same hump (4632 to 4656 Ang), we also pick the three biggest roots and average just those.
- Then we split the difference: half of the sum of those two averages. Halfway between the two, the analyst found 0.738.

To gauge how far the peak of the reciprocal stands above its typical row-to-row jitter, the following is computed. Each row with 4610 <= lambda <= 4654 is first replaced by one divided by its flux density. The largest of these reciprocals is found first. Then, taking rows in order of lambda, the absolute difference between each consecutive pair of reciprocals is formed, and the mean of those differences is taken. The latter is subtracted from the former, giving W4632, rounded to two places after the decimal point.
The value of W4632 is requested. 2.06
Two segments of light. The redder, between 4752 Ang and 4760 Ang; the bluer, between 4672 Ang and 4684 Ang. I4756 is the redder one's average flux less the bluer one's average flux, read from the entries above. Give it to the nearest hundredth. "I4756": 0.15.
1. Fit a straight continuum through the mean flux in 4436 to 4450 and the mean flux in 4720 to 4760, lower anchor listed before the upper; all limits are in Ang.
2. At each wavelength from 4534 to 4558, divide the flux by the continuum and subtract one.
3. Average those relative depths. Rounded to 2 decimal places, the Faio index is -0.10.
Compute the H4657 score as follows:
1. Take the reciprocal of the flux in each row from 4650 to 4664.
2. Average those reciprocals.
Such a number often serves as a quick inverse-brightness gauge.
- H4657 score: 1.90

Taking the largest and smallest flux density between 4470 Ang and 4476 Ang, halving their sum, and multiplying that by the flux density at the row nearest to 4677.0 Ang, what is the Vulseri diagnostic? 0.30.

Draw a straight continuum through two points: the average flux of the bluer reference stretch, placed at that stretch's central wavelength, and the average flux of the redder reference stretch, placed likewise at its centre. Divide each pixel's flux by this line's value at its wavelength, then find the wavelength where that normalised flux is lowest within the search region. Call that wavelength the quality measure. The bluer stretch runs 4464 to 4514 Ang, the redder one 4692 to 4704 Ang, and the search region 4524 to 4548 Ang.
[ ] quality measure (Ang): 4535.0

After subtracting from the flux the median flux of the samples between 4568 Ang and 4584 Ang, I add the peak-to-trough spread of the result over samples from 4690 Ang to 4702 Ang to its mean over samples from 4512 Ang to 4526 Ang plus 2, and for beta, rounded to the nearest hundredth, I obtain 2.10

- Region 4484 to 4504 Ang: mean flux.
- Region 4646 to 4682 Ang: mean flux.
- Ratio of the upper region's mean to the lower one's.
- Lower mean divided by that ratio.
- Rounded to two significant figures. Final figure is 0.67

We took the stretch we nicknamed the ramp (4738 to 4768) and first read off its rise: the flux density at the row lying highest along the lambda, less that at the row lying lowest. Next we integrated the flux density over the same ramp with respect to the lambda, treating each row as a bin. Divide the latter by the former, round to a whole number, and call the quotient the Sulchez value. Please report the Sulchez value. -341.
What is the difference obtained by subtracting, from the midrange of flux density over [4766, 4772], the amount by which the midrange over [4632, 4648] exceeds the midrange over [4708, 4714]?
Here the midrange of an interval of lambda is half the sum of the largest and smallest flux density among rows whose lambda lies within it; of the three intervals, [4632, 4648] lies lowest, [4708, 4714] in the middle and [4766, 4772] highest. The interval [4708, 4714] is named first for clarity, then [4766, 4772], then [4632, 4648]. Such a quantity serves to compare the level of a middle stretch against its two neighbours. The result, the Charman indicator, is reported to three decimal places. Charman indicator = 0.653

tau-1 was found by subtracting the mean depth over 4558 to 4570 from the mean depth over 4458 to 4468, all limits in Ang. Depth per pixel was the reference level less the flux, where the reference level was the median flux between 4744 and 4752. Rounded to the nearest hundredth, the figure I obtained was -0.03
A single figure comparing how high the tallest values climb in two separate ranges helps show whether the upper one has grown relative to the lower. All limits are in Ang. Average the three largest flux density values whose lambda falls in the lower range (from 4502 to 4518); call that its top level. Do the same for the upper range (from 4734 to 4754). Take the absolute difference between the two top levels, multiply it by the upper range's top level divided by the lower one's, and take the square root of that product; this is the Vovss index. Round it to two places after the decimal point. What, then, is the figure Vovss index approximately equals 0.42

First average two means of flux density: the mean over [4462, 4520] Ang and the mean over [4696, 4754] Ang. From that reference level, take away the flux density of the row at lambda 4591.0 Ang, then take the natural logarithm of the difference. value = -2.4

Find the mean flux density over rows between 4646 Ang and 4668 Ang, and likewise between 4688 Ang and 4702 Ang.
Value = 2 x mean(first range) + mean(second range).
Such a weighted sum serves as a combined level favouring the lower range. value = 1.57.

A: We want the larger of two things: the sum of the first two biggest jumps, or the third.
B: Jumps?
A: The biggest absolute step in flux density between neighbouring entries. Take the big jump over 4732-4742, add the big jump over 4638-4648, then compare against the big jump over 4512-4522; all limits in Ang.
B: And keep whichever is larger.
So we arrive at 0.073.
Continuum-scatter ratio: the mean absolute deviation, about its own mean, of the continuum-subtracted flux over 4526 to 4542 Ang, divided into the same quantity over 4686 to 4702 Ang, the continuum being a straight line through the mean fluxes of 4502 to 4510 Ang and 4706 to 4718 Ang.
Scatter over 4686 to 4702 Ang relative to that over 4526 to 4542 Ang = 1.27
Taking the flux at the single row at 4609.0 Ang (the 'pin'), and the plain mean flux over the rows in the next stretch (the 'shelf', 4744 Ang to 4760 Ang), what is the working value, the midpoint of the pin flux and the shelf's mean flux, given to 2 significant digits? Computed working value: 0.59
